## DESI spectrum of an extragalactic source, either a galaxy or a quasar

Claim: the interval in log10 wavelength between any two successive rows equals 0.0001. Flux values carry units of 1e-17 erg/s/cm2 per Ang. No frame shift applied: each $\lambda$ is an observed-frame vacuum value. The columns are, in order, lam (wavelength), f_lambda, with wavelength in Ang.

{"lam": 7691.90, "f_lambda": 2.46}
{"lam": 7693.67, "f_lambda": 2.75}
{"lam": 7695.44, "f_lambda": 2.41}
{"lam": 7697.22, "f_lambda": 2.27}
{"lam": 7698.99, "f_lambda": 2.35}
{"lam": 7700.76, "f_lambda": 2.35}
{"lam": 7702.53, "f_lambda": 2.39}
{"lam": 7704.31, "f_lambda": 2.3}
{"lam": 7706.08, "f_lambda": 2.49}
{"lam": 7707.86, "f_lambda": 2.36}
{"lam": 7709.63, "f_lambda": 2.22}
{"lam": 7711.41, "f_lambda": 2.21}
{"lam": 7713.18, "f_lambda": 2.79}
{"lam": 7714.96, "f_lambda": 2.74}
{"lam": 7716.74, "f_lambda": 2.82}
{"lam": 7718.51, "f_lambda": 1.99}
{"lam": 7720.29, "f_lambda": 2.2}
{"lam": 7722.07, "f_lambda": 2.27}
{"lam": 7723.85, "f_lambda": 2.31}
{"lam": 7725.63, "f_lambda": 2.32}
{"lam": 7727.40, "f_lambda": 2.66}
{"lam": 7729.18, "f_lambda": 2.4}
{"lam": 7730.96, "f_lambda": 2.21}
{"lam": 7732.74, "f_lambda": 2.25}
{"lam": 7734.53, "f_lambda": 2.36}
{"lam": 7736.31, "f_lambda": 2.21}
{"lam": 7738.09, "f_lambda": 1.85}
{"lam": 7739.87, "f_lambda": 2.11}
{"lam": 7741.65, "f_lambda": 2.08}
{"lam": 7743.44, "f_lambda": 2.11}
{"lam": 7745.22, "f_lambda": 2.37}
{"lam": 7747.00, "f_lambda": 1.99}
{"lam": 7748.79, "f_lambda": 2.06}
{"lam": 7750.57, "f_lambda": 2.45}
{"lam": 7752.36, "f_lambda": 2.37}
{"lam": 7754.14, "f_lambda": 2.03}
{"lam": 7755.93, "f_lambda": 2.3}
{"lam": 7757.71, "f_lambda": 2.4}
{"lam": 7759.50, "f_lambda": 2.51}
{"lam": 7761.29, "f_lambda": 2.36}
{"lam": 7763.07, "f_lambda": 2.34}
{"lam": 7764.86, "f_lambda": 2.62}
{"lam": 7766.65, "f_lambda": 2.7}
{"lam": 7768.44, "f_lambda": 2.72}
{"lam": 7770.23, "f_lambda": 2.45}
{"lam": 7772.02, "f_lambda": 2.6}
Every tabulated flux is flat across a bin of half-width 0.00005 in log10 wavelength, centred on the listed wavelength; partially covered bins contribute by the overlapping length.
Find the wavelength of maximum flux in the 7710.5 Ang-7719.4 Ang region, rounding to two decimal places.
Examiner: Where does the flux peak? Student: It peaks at 7716.74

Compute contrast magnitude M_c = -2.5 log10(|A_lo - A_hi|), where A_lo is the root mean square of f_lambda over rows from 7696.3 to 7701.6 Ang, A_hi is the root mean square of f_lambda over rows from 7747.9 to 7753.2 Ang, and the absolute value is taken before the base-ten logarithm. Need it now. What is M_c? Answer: 4.0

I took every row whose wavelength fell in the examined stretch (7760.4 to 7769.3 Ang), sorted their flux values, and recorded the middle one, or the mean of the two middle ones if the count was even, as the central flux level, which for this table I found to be 2.62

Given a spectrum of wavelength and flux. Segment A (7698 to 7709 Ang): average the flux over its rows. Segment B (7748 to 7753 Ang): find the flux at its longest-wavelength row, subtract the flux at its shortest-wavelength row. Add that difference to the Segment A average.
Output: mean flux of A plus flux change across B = 2.7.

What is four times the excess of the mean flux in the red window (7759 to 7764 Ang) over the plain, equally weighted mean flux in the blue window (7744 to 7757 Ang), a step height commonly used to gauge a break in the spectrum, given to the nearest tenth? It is 0.7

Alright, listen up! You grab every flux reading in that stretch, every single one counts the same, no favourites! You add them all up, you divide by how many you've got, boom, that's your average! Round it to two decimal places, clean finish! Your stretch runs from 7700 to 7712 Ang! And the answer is 2.33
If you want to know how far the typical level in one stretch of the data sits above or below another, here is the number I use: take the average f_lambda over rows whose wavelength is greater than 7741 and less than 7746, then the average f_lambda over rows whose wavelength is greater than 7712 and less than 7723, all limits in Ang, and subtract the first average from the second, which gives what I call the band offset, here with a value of 0.3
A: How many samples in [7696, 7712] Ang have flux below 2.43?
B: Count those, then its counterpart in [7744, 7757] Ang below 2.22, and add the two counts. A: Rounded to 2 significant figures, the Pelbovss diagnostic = 11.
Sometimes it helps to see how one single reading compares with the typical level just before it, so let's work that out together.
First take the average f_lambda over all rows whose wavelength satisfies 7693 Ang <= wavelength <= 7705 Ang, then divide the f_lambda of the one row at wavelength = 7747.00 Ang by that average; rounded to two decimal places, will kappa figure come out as 0.83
